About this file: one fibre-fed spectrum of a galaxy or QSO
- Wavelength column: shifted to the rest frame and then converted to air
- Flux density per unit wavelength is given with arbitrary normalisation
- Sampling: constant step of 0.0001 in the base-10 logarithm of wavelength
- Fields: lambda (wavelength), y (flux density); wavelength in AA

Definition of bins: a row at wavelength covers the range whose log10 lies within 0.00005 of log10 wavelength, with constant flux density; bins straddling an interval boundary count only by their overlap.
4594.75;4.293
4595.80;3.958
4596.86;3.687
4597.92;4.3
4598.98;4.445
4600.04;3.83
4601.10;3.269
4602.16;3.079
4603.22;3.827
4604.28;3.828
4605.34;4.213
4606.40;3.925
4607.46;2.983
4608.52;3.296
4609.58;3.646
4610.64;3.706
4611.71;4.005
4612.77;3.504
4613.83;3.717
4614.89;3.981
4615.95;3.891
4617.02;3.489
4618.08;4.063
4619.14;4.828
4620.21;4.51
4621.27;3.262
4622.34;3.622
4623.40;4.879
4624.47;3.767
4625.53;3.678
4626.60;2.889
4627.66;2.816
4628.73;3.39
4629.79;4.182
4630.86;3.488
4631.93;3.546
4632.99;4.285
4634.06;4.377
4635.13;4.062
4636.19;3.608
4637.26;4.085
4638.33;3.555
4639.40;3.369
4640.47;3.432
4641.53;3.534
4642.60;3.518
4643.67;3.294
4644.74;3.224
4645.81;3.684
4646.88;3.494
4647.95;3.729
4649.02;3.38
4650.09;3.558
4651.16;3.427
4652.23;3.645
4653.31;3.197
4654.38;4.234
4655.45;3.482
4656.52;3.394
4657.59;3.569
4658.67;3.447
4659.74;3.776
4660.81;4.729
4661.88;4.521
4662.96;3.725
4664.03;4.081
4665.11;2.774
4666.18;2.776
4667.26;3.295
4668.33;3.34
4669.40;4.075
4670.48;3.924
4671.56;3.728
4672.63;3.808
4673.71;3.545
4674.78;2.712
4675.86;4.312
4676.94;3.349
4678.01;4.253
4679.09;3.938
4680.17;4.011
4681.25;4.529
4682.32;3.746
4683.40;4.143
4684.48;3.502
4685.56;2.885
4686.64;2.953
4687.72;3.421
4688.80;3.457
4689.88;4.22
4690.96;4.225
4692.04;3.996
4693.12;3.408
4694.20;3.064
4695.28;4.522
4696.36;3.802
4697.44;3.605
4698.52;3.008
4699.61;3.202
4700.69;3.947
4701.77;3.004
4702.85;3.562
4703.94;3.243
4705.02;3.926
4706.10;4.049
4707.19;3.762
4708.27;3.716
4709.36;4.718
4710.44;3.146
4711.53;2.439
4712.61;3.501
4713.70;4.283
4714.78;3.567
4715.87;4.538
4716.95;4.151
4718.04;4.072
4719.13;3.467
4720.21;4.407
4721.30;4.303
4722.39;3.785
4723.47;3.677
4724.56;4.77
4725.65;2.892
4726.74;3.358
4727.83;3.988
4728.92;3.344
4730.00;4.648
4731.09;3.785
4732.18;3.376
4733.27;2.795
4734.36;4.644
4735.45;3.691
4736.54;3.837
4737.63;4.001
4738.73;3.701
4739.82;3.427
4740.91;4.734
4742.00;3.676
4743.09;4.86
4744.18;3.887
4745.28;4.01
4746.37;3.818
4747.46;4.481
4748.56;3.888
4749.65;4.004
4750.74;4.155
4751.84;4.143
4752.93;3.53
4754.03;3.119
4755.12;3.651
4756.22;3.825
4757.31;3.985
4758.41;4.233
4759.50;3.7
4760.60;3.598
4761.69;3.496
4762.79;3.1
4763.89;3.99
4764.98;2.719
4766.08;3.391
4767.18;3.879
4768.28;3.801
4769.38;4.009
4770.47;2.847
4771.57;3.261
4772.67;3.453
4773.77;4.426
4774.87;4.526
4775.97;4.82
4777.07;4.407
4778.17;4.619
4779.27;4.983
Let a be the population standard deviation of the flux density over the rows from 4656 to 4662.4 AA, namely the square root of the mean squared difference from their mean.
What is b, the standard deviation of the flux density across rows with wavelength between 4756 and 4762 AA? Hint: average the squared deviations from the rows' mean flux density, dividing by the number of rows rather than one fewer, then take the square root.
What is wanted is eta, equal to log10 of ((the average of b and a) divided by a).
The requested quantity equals -0.134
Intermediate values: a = 0.53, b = 0.25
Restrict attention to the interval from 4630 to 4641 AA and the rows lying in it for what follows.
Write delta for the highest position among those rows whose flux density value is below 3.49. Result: 4640.47 AA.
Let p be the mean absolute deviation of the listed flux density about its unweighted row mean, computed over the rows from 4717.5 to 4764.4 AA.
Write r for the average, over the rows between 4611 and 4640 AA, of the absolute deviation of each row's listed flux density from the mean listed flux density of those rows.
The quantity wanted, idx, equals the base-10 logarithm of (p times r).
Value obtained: -0.82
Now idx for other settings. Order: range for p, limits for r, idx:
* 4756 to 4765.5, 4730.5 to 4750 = -0.89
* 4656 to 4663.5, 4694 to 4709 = -0.81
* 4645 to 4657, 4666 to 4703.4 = -1.10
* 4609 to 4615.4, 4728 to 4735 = -1.03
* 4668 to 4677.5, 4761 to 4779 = -0.71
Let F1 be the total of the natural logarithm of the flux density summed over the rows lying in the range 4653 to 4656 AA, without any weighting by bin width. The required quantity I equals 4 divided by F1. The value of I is 1.04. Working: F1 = 3.9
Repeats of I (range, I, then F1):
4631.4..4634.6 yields 0.95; 4.2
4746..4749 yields 0.95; 4.2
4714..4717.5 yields 0.95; 4.2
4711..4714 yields 1.11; 3.6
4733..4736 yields 1.03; 3.9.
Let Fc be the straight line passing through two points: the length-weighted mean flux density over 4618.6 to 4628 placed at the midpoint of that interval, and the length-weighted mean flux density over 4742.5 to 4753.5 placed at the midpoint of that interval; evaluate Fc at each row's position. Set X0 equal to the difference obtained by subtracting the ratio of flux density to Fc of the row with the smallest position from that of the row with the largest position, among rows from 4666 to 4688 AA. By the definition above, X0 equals 0.155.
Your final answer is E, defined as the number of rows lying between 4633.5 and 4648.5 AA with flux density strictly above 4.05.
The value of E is 3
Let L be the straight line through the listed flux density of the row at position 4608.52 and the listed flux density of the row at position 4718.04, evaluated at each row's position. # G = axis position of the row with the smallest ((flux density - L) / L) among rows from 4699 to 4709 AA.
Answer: 4701.77 AA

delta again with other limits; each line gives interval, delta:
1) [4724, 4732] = 4728.92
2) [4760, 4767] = 4766.08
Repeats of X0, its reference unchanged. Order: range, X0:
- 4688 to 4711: -0.087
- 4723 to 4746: 0.072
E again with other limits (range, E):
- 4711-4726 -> 7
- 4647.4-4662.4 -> 3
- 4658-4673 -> 4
